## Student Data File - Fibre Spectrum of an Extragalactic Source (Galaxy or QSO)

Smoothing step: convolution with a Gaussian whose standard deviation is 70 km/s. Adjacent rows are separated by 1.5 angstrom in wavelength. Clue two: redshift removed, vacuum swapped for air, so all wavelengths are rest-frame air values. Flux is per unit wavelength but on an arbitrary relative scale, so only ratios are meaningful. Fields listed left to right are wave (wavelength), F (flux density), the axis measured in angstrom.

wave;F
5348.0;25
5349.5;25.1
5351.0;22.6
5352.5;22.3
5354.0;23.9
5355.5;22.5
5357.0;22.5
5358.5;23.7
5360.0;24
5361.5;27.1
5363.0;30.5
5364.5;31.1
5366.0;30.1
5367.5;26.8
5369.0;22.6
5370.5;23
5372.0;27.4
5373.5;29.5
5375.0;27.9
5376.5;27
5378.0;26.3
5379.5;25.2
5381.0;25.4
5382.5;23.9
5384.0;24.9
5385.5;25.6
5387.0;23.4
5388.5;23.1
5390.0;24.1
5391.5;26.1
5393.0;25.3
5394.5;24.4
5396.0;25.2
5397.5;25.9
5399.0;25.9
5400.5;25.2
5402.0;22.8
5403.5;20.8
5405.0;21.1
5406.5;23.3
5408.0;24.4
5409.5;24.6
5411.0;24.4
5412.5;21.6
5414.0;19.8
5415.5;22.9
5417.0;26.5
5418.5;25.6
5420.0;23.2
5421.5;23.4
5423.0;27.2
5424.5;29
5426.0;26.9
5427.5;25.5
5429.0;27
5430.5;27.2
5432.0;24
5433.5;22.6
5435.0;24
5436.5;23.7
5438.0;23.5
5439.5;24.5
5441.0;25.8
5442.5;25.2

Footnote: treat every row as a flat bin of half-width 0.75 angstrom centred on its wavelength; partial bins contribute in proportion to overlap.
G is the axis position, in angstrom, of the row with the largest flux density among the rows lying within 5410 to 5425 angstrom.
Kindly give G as 5424.5 angstrom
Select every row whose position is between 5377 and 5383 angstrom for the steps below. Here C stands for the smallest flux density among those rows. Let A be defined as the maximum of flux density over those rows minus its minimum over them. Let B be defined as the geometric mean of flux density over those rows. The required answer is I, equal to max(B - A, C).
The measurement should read 23.9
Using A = 2.4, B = 25.2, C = 23.9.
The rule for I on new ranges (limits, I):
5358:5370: 22.6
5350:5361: 22.3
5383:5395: 23.1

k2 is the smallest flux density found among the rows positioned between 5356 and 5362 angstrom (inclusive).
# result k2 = 22.5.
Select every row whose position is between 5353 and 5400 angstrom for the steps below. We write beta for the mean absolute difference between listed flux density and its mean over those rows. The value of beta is 1.8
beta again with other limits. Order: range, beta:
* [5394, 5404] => 1.4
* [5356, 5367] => 3.1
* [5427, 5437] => 1.5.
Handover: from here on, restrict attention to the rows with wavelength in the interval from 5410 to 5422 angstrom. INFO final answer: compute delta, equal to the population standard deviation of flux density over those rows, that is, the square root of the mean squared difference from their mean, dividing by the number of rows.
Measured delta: 2.0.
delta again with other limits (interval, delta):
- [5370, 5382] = 1.8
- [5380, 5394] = 1.0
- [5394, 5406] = 1.9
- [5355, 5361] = 0.7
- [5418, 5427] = 2.1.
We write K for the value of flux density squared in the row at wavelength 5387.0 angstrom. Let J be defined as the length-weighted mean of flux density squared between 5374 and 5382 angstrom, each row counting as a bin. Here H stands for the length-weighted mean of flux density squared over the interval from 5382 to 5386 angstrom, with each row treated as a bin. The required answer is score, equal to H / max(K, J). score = 0.88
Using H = 616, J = 697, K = 548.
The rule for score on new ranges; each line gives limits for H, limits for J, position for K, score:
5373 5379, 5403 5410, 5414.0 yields 1.44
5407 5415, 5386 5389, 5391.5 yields 0.78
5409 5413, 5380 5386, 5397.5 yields 0.83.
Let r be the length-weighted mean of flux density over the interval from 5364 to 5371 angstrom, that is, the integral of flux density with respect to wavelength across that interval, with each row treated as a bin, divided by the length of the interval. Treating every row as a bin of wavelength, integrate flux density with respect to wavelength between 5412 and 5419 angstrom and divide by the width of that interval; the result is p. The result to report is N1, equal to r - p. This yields 3.4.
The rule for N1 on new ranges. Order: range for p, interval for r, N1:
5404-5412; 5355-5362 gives 0.5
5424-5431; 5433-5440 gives -3.4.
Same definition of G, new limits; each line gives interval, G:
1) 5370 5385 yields 5373.5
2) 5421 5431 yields 5424.5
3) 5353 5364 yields 5363.0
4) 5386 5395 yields 5391.5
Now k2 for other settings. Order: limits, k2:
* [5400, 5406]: 20.8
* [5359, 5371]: 22.6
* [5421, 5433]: 23.4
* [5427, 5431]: 25.5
